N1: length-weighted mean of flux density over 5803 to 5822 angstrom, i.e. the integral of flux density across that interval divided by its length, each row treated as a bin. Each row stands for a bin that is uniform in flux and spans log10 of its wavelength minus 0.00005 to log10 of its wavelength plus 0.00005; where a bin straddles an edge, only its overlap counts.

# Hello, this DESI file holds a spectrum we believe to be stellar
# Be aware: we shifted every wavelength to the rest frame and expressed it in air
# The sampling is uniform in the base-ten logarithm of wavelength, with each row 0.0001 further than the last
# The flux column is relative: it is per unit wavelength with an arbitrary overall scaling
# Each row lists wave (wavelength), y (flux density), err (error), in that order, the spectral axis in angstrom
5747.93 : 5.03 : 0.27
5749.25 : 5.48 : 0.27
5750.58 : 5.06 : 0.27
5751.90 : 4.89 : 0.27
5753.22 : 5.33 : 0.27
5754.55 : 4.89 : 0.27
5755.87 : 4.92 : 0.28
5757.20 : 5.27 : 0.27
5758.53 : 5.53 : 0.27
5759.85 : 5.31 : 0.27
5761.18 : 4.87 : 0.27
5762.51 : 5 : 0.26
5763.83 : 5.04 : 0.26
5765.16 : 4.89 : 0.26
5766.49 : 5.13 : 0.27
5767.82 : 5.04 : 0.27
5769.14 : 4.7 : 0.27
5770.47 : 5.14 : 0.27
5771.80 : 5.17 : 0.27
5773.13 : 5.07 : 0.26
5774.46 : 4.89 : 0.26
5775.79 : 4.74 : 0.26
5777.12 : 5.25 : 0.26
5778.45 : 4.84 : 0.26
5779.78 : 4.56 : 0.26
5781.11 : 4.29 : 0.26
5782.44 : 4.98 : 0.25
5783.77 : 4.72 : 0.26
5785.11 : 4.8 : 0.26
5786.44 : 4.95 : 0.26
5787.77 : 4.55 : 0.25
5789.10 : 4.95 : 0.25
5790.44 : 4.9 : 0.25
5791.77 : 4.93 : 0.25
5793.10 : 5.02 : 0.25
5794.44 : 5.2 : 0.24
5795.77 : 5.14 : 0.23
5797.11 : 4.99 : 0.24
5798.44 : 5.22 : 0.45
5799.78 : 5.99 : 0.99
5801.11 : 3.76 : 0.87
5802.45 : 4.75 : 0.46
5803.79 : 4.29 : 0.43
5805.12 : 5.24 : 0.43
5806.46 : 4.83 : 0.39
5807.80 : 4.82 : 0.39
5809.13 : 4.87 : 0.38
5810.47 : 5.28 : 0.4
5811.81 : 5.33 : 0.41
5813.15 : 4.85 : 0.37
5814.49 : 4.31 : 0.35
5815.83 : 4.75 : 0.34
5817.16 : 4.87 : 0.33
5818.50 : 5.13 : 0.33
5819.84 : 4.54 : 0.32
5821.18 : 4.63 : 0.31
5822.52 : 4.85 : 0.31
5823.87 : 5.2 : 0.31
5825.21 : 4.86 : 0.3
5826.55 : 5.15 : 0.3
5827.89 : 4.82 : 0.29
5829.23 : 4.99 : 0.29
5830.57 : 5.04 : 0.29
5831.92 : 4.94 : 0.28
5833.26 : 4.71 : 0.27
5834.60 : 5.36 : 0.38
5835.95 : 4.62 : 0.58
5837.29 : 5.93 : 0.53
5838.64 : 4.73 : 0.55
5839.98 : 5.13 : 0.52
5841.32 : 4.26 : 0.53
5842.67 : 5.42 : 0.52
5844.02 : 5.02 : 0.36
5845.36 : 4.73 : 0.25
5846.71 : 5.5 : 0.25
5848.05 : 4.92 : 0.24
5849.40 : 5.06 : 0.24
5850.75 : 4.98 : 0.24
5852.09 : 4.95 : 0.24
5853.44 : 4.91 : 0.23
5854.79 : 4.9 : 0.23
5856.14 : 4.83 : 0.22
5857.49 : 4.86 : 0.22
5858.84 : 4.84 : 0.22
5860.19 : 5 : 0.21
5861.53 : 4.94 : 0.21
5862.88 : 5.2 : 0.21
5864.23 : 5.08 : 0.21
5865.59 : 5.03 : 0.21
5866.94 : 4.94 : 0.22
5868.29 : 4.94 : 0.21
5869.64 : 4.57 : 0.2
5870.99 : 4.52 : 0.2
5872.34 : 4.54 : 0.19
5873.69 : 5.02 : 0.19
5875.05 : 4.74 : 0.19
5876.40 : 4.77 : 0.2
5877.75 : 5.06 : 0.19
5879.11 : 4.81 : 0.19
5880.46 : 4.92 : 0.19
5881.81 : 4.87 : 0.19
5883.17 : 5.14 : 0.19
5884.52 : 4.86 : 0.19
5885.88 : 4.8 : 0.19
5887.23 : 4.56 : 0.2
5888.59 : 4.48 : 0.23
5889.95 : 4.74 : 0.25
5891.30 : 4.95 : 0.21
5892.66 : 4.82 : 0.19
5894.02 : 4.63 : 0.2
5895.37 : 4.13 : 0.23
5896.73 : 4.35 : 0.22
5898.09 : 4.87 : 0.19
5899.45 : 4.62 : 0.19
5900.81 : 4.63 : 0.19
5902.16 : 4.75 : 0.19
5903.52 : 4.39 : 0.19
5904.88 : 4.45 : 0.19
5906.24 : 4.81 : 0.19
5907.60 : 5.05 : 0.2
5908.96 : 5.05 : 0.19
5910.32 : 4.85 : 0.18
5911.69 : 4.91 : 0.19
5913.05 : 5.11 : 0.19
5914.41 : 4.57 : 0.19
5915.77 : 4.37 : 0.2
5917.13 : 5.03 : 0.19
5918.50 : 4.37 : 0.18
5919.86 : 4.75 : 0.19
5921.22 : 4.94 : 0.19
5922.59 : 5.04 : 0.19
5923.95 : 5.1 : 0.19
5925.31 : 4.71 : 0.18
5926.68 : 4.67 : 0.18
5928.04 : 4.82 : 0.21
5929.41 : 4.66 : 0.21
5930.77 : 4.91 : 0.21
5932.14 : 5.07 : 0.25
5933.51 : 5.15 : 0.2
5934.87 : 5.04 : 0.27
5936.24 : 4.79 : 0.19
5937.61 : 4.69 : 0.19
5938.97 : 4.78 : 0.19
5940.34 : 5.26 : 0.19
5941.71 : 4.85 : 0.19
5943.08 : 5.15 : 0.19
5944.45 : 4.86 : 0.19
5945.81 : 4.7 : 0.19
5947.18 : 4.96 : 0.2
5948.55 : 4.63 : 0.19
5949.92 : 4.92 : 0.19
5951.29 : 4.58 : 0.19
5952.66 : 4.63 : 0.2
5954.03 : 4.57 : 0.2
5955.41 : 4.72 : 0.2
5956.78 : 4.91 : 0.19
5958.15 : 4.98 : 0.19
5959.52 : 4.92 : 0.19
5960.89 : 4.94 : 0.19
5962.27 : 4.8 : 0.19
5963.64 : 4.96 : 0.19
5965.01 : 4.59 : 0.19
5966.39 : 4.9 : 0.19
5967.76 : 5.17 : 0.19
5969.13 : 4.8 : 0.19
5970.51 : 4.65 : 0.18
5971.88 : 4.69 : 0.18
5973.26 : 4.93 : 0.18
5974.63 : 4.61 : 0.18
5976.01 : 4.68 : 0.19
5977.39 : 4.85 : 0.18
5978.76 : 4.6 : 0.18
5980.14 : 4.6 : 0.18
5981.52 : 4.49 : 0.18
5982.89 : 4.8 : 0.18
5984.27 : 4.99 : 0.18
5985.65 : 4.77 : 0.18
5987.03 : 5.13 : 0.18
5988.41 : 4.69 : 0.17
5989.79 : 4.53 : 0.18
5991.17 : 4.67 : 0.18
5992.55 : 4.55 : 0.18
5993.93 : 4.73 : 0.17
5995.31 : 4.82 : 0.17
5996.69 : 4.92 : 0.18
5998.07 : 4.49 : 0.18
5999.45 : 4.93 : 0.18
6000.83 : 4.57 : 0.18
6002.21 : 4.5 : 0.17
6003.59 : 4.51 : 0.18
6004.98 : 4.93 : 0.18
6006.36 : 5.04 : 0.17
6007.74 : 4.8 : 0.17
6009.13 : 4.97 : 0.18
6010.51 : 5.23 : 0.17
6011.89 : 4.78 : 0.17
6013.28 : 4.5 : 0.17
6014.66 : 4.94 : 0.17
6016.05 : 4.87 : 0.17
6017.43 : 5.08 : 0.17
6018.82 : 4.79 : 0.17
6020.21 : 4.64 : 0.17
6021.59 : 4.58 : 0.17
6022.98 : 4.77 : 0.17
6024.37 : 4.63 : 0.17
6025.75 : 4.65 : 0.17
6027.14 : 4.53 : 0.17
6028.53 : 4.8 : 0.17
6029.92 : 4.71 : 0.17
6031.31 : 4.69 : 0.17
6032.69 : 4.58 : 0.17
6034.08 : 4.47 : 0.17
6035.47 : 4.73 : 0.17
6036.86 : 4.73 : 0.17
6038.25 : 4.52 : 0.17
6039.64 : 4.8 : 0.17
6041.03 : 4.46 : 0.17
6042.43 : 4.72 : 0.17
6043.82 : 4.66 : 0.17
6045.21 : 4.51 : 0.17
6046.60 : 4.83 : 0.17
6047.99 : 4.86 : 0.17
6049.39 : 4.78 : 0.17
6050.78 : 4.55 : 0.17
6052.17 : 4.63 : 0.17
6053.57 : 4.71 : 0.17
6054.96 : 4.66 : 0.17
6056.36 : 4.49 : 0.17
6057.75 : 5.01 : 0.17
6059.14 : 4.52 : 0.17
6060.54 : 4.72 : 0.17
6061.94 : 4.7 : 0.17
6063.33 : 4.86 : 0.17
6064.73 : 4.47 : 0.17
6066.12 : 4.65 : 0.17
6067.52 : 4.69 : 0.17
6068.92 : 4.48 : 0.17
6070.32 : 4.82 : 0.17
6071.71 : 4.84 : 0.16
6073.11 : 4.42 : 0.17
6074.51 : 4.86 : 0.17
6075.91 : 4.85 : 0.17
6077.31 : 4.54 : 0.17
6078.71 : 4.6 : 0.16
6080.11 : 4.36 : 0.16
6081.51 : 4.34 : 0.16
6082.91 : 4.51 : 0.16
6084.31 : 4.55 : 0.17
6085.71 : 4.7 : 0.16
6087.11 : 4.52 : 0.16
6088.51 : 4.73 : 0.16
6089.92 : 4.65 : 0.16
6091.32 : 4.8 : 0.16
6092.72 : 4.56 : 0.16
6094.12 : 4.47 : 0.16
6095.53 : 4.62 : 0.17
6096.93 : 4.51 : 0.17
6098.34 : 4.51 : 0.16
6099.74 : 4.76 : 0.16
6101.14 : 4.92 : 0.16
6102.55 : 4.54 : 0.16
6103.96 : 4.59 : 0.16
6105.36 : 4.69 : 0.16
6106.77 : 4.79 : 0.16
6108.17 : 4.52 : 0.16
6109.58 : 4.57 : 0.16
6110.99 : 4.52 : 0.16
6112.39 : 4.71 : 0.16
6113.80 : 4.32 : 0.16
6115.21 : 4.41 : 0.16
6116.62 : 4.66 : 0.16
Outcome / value 4.84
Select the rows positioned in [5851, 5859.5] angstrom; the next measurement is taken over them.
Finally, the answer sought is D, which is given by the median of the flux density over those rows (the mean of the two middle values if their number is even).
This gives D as 4.88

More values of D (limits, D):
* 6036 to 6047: 4.69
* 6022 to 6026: 4.65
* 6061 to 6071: 4.69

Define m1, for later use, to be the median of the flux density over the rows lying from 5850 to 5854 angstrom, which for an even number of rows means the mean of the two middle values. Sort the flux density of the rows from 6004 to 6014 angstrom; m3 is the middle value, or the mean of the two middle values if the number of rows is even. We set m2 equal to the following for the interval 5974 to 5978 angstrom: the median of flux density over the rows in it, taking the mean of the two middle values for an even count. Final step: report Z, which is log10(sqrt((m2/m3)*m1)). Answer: 0.336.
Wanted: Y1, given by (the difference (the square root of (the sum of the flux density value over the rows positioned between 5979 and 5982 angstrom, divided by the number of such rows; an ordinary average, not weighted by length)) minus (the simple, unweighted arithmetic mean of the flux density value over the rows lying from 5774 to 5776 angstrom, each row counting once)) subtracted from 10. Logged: 12.7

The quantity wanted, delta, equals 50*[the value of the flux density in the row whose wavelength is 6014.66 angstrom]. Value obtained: 247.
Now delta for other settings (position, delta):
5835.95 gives 231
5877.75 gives 253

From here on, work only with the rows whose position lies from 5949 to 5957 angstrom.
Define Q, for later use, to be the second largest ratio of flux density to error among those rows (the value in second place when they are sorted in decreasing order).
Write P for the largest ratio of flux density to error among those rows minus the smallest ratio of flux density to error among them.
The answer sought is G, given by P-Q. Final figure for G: -23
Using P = 3.0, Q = 25.8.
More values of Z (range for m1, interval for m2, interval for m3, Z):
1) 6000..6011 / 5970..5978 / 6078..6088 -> 0.351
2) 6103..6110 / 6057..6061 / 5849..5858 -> 0.322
